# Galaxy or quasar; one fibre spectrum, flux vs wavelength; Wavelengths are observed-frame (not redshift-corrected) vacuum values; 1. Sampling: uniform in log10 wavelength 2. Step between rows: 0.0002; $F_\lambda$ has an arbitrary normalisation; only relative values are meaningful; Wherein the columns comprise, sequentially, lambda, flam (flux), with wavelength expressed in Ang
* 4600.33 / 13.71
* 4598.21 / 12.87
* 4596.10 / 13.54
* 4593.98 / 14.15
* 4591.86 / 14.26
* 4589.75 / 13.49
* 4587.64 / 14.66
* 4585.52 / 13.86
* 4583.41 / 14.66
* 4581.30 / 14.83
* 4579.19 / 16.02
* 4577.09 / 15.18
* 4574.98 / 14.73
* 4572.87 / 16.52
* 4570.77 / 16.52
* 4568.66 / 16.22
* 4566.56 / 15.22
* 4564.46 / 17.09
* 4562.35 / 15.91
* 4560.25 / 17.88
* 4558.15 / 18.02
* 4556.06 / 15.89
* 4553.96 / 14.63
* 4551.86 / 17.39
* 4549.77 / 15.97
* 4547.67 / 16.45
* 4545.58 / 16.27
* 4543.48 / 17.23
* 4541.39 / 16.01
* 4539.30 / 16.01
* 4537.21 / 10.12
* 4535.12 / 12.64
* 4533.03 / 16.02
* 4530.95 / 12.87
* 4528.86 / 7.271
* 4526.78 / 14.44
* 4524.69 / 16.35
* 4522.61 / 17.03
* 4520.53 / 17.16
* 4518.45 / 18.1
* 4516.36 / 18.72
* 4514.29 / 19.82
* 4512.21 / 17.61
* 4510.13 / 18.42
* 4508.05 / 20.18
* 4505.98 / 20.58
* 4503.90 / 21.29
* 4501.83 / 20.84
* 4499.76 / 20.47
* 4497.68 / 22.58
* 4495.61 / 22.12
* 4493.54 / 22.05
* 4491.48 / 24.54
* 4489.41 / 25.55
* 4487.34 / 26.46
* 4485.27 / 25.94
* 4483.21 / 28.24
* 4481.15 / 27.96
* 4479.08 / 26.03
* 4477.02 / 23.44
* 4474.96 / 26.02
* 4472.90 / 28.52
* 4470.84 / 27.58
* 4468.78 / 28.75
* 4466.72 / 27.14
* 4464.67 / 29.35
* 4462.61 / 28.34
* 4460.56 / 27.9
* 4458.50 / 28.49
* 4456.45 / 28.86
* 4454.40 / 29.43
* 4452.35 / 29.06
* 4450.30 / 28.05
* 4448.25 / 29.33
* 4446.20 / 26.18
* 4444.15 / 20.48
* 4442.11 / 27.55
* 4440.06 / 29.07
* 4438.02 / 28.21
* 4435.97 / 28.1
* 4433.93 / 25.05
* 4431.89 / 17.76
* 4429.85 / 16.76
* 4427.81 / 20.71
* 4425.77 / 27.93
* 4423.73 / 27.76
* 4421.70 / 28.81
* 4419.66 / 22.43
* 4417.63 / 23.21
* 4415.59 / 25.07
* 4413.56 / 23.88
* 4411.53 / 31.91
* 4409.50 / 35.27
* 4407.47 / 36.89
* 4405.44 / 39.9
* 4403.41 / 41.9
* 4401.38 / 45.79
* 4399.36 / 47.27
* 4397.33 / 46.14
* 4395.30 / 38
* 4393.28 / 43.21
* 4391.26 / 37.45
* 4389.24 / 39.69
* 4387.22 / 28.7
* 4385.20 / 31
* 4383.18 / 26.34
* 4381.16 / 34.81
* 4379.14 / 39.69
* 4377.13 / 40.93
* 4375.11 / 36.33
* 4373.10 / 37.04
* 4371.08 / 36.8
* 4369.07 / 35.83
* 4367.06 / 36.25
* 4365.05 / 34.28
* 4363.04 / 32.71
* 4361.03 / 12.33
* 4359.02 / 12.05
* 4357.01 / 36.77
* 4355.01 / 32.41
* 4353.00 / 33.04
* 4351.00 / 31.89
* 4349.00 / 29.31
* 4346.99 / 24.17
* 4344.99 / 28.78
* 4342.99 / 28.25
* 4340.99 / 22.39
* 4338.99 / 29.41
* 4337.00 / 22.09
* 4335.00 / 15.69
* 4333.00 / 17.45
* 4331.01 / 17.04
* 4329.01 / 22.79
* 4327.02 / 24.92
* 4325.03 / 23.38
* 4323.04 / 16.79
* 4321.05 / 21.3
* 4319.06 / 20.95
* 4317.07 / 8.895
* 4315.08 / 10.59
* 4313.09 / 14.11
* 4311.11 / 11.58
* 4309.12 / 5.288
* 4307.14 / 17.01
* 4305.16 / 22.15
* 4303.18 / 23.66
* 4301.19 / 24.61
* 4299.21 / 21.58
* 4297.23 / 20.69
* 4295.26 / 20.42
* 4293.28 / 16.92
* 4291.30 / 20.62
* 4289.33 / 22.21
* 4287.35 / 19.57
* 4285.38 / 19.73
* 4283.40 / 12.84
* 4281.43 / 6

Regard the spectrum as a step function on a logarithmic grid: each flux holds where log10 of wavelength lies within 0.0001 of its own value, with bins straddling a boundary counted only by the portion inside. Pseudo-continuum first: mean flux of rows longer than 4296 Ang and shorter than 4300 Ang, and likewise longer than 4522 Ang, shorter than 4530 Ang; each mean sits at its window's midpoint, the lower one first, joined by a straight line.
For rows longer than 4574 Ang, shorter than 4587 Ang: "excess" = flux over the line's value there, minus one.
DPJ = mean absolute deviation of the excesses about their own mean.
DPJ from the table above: 0.04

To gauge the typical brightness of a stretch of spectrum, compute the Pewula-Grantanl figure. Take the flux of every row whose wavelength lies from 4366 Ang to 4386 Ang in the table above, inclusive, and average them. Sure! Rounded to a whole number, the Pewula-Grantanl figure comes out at 36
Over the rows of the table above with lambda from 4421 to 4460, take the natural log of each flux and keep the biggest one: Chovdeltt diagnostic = 3.4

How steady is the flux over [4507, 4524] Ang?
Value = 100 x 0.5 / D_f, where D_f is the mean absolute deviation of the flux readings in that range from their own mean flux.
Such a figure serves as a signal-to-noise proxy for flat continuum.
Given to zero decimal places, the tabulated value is 55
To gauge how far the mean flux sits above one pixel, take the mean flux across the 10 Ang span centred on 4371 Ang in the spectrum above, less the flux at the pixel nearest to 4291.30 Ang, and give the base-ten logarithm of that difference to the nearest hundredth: 1.20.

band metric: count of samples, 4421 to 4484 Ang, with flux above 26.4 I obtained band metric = 22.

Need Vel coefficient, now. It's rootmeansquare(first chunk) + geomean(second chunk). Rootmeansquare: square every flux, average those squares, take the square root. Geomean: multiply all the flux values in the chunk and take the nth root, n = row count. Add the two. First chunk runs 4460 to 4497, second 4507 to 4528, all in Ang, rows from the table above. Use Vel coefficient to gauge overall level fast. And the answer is 44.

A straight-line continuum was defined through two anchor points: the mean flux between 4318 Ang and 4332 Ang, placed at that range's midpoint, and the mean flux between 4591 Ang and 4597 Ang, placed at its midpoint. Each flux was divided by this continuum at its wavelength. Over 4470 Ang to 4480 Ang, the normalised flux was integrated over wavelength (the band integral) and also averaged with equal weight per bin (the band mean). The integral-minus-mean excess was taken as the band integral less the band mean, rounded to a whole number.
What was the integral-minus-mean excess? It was 14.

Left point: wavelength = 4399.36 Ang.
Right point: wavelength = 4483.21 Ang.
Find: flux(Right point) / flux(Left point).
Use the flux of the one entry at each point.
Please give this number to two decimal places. 0.60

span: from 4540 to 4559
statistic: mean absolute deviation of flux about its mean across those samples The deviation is 0.75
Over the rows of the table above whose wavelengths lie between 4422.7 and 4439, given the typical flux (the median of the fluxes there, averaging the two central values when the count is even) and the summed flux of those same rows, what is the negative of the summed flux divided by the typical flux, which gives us -7.28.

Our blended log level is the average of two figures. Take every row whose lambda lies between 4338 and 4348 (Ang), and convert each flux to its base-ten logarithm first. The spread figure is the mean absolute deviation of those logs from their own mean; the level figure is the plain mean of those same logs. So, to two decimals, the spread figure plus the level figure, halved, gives 0.73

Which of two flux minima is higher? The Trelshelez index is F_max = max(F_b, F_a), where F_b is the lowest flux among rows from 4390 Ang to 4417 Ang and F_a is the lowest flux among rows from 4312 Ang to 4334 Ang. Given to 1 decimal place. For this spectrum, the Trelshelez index 23.9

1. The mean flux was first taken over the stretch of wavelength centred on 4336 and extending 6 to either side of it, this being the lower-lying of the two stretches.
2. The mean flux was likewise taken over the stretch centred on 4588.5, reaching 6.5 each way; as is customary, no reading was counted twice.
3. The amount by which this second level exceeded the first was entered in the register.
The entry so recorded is -6.5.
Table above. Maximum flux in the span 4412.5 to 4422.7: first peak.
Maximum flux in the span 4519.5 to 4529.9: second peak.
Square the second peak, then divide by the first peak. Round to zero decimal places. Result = 10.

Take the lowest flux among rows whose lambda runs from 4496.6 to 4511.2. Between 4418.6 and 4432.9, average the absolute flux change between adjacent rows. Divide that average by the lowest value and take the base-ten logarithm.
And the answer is -0.75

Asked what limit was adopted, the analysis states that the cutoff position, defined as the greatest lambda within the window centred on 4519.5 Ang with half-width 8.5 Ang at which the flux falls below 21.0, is 4526.78 Ang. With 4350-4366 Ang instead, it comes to 4361.03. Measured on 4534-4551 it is 4549.77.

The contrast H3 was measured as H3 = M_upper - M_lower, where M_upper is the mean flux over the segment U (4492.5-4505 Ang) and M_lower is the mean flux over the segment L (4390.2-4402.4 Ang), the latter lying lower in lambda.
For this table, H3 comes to -21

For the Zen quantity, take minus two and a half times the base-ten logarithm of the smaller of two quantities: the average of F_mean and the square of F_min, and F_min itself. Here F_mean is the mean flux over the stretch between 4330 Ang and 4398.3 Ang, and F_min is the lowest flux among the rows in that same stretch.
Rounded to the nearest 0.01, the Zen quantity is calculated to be -2.70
